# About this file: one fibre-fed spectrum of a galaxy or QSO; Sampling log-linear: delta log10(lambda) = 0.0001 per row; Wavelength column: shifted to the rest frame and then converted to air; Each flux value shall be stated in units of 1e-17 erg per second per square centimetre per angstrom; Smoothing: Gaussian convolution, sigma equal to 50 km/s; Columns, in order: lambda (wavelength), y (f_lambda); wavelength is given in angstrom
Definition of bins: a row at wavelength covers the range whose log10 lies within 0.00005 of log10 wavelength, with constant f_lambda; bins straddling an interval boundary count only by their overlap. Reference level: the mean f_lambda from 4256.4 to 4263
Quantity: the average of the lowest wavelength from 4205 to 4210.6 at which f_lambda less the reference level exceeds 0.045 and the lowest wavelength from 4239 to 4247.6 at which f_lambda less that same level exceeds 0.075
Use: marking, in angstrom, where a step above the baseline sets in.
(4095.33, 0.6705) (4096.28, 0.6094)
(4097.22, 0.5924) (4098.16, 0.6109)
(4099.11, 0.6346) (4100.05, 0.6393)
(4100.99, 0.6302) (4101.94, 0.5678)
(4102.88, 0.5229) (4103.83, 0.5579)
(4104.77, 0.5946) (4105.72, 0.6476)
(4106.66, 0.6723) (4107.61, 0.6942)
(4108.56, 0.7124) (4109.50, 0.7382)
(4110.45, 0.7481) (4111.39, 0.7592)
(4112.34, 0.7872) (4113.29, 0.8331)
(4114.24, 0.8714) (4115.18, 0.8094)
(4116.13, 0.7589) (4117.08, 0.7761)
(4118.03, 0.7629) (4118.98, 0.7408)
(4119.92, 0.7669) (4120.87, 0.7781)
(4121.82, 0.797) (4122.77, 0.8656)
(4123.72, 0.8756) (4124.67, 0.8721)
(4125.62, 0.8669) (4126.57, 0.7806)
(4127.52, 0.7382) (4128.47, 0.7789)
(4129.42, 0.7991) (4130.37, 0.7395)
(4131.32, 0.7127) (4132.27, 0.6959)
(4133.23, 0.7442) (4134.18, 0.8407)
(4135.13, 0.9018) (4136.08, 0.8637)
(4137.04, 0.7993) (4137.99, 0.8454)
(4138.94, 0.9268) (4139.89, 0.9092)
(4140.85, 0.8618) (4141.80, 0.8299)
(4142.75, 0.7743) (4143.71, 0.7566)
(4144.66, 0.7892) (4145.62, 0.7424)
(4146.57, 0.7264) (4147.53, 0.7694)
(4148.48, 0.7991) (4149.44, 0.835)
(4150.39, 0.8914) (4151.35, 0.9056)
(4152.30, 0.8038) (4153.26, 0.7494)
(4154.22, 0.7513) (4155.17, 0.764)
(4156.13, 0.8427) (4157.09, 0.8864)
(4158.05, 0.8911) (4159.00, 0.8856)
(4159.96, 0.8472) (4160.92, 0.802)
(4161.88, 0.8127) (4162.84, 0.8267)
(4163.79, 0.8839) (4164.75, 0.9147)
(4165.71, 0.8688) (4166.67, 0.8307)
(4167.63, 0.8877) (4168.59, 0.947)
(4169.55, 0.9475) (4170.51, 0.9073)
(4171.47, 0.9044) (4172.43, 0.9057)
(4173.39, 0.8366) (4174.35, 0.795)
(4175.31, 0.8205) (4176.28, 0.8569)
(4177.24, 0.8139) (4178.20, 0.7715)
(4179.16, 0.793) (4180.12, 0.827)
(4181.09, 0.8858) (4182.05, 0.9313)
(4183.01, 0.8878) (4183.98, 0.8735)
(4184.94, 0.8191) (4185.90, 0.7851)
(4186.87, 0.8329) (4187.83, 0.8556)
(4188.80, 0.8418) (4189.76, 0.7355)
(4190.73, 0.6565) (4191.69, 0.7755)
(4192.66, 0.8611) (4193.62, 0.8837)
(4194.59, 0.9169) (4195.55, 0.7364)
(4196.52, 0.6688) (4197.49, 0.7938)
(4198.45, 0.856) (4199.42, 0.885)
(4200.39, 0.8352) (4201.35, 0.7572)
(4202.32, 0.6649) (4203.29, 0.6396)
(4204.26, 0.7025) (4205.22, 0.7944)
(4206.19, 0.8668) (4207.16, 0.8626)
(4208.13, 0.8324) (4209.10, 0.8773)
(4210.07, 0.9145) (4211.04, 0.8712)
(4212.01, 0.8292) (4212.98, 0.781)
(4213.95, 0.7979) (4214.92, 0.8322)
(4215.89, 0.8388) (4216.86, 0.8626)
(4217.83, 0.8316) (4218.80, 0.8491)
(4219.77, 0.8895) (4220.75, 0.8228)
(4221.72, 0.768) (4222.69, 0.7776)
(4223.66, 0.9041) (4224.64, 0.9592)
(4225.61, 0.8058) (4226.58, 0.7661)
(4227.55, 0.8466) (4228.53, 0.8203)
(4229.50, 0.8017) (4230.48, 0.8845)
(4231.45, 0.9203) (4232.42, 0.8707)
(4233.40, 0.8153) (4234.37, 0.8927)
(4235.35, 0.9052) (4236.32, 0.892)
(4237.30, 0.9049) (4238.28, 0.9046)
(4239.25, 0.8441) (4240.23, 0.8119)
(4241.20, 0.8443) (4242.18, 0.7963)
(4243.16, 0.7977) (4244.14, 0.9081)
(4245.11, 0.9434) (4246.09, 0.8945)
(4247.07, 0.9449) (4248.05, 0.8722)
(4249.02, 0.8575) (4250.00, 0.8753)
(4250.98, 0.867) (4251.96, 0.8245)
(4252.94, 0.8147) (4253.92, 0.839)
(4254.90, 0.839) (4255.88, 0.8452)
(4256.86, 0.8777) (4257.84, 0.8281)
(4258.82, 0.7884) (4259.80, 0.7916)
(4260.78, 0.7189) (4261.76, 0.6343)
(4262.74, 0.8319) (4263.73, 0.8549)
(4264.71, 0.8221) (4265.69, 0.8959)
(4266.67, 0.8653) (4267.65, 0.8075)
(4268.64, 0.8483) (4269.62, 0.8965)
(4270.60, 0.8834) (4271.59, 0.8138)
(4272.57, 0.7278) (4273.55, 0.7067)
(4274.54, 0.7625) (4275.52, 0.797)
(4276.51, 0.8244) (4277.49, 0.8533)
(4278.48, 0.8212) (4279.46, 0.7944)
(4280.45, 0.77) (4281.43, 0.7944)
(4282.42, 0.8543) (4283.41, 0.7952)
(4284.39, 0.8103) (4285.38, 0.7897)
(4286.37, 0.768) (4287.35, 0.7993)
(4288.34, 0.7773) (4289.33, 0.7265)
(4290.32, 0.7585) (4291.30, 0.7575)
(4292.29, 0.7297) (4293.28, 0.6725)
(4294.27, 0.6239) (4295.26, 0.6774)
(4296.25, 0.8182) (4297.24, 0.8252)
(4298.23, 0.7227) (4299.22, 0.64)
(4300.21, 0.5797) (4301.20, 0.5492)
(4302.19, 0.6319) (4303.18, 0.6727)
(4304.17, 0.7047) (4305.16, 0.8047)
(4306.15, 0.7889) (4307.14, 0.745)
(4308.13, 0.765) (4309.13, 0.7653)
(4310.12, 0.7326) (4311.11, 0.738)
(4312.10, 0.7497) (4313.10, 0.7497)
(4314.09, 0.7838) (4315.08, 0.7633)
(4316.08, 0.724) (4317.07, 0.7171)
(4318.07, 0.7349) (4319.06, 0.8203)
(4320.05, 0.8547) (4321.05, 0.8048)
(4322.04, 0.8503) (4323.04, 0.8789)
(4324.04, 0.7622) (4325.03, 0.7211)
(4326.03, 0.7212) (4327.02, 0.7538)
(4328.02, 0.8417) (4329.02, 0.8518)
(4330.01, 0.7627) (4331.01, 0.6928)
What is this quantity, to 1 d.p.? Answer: 4225.2 angstrom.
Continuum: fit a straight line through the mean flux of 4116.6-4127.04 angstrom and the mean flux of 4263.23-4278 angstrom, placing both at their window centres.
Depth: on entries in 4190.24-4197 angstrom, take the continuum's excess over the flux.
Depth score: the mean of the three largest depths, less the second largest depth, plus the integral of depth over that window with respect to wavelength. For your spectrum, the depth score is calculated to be 0.18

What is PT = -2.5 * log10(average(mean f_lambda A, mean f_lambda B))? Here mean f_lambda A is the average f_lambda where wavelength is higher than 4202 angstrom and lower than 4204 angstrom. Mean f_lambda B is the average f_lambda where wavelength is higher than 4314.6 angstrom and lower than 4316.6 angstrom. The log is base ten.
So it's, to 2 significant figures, 0.39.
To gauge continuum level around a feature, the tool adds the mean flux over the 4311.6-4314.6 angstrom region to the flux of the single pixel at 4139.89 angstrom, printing 1.67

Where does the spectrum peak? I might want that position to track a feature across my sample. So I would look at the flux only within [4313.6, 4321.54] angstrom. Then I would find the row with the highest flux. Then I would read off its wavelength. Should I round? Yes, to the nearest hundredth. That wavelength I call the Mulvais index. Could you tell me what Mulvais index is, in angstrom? 4320.05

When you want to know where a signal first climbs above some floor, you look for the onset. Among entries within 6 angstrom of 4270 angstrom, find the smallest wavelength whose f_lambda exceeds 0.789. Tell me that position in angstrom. 4264.71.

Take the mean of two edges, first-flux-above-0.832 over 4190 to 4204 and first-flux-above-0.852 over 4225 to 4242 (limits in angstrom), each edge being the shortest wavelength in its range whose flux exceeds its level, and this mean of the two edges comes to 4211.6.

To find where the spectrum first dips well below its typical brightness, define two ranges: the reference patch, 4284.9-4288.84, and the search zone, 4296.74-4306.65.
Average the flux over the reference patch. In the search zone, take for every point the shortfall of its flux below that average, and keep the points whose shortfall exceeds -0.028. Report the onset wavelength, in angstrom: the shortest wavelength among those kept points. 4298.23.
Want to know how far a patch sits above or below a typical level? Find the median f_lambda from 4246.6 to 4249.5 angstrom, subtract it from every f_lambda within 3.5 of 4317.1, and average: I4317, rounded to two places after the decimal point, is -0.10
